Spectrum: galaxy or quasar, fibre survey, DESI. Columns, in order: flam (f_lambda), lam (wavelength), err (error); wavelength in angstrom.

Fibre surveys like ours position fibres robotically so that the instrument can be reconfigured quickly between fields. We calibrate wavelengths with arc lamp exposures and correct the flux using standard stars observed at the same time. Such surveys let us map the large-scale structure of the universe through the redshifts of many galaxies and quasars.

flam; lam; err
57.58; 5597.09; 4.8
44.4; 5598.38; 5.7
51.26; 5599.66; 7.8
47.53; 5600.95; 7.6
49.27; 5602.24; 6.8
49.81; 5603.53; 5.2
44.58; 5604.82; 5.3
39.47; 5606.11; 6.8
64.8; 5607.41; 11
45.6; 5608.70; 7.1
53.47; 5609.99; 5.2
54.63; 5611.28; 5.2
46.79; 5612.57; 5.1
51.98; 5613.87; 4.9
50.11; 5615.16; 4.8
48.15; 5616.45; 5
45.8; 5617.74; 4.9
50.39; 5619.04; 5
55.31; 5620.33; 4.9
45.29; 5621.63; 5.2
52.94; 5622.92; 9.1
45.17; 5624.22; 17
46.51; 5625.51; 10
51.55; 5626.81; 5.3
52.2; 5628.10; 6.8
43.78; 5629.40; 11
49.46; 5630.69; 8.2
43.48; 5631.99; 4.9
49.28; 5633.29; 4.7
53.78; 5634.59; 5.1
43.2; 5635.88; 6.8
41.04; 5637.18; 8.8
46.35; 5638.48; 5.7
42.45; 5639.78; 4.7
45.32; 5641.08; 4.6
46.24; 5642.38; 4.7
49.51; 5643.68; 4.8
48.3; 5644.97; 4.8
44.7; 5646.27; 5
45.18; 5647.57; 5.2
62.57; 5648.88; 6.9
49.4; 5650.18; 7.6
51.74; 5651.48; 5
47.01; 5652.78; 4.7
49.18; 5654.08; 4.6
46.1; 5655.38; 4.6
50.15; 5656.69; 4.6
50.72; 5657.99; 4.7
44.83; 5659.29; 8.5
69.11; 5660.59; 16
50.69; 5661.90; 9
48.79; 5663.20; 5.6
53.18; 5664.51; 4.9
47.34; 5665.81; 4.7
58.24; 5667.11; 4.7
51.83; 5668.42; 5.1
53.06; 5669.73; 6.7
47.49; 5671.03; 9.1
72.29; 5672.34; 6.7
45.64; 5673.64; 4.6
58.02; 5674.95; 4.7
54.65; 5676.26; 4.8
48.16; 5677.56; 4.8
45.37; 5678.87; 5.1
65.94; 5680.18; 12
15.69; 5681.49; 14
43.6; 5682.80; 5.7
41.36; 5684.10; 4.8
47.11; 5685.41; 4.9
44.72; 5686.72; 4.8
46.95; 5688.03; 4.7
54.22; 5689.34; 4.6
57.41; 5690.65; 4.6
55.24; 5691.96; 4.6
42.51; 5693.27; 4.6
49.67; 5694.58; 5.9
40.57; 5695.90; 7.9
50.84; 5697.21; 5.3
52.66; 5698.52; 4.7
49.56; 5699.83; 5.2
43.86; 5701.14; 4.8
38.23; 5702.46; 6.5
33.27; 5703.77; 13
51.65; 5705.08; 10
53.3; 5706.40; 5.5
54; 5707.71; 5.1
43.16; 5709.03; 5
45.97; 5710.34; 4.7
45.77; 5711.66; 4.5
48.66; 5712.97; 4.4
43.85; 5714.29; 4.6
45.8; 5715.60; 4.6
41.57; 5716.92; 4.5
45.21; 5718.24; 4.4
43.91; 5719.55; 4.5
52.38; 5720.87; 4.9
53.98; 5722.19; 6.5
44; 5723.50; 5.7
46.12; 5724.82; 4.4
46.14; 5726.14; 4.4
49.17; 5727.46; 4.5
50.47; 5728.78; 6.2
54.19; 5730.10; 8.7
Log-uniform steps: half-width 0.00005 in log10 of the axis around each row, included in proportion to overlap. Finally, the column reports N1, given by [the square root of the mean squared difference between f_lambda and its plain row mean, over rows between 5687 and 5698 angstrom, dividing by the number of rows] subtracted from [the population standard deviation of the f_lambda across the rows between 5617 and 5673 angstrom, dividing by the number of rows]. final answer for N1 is 1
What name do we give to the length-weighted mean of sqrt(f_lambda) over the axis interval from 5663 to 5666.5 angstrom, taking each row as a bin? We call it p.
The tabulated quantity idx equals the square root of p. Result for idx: 2.66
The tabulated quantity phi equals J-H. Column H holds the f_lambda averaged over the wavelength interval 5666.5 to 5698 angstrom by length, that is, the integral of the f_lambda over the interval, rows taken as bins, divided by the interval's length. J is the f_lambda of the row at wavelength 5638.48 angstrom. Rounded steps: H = 50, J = 46.35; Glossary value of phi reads -3.2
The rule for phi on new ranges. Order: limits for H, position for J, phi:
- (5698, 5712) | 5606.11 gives -7.0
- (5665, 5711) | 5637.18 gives -7.6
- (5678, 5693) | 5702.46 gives -8.7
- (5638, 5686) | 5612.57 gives -2.9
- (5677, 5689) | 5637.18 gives -3.5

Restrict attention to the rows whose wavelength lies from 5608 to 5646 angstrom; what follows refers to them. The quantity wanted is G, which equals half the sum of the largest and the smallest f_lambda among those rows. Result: 48.2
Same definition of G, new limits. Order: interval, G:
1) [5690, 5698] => 49.0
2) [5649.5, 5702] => 44.0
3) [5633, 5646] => 47.4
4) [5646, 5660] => 53.6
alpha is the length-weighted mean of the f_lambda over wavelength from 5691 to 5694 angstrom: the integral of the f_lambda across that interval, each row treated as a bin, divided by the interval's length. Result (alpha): 49.8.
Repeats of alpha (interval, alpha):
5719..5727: 47.8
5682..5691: 47.1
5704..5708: 50.8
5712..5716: 46.2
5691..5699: 48.8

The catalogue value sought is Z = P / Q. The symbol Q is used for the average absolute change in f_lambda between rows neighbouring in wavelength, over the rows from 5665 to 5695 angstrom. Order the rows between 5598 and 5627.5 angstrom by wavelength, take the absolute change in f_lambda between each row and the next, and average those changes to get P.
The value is 0.56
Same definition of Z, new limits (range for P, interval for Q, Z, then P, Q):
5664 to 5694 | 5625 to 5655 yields 2.21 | 11.1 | 5.0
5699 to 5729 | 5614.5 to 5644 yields 0.91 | 4.4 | 4.8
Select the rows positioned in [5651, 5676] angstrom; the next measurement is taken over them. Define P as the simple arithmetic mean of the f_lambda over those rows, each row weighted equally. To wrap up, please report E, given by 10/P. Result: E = 0.191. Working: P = 52.4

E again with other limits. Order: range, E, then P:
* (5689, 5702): 0.201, 49.7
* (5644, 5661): 0.197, 50.7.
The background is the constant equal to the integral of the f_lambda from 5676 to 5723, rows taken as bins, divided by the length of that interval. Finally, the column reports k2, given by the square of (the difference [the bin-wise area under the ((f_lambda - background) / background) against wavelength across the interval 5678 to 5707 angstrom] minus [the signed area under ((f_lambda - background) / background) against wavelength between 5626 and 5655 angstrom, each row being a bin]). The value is 0.8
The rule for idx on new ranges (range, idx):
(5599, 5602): 2.65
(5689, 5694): 2.69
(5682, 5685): 2.54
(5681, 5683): 2.26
